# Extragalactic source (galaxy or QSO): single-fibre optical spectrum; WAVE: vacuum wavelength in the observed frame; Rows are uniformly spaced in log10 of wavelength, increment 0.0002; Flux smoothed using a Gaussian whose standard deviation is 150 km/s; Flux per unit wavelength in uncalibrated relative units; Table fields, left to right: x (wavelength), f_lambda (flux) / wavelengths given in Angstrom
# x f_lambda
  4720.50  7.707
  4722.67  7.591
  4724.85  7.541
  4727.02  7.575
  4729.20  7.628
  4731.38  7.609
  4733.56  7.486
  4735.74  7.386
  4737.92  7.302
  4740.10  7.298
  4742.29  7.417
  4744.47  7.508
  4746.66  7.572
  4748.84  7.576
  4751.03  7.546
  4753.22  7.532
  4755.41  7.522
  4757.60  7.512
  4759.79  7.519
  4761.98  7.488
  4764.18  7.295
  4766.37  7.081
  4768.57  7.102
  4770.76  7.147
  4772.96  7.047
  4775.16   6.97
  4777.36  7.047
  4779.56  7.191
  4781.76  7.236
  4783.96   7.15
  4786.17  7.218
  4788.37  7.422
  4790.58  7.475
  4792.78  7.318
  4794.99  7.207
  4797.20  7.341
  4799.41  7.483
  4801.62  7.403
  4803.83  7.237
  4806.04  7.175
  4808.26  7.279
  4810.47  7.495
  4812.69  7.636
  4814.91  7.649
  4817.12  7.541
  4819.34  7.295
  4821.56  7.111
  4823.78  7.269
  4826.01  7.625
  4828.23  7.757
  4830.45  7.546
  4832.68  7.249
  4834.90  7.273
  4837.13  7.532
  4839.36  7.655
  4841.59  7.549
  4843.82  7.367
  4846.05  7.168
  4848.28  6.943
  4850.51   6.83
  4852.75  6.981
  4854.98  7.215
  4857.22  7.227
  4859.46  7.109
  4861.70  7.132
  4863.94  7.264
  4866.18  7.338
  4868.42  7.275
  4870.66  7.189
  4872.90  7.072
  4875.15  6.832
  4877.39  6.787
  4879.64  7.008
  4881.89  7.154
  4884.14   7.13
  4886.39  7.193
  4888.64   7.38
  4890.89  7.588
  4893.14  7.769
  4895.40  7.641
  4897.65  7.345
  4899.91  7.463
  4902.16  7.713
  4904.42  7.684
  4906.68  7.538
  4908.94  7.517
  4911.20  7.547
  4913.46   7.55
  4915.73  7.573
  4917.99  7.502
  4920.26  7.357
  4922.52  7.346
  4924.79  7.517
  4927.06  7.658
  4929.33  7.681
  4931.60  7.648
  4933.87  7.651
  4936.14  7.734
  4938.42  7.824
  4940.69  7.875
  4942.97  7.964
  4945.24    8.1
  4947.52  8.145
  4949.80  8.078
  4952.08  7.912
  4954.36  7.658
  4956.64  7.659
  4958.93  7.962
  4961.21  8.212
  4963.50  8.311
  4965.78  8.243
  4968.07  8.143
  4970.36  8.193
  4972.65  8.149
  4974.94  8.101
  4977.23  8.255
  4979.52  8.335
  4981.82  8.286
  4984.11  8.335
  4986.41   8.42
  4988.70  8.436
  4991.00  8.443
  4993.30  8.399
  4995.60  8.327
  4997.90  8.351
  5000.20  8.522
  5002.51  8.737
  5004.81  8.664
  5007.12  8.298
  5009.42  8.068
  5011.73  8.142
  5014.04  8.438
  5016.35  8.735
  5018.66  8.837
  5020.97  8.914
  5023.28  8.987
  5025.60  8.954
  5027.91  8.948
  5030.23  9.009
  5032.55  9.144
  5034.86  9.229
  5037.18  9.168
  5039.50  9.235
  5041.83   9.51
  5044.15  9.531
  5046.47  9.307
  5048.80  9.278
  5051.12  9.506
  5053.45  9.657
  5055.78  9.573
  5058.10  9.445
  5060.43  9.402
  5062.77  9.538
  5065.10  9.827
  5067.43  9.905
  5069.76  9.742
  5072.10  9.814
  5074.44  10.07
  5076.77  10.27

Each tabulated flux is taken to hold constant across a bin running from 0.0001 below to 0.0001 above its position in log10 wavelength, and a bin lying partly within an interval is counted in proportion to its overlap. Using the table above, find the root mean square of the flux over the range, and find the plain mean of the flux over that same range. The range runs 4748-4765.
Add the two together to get 15.0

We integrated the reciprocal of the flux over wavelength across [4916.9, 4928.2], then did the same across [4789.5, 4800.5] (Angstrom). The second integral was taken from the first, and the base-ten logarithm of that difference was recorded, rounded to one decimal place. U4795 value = -1.8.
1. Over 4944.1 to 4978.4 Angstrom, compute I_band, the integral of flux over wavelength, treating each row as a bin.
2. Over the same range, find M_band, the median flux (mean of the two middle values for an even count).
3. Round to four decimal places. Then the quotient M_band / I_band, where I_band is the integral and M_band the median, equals 0.0294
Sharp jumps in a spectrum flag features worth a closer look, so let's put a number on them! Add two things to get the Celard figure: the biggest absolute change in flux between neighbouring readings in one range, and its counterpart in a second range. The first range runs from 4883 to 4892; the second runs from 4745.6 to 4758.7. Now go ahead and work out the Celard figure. 0.24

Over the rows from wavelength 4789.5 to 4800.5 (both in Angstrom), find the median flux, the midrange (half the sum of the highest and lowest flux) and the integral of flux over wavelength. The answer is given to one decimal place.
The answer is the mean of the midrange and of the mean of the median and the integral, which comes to 25.8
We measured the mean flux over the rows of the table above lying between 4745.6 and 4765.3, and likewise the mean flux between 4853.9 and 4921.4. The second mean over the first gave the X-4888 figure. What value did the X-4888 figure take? 0.98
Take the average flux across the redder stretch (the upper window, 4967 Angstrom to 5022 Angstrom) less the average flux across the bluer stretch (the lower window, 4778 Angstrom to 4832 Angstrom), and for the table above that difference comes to 1.0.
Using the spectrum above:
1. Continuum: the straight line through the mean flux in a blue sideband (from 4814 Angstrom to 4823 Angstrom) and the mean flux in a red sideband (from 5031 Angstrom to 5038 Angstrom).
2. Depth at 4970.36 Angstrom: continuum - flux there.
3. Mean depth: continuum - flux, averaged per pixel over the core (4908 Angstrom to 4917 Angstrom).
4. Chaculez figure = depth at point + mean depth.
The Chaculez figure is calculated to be 1.08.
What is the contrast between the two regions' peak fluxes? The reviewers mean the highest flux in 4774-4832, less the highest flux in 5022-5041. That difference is -1.48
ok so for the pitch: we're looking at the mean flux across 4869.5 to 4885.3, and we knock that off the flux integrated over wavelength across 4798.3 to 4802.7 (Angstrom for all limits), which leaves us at 26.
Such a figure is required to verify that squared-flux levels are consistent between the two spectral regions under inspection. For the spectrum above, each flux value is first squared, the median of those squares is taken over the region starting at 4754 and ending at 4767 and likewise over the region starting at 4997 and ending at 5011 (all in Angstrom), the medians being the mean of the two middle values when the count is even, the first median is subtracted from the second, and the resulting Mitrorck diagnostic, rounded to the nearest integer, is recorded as 15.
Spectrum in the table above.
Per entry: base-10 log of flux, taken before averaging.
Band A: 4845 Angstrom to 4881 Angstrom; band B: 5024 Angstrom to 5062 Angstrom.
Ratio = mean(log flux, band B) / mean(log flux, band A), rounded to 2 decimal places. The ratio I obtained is 1.14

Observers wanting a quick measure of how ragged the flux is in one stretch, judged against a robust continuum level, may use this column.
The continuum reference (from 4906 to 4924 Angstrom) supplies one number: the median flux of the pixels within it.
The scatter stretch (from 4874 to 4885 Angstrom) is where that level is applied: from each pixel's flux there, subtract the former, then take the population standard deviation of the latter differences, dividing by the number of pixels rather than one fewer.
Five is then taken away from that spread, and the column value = -4.85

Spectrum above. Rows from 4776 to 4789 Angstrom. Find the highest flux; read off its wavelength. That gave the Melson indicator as 4788.37 Angstrom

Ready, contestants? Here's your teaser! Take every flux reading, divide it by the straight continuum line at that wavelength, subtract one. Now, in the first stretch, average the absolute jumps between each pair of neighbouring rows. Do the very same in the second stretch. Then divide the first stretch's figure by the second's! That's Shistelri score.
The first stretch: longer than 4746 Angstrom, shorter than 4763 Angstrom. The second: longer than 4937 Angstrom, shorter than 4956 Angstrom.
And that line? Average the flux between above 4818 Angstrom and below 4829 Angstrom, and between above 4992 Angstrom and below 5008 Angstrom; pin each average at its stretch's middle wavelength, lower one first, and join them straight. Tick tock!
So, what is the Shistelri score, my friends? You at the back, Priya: 0.3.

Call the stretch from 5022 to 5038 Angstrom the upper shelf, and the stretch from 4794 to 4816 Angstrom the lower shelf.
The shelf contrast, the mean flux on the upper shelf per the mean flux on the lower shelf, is 1.23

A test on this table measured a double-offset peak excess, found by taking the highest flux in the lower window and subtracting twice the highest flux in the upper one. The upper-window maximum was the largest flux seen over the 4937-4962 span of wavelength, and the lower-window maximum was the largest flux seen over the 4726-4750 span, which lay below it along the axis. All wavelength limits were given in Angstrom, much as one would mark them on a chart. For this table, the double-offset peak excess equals -8.8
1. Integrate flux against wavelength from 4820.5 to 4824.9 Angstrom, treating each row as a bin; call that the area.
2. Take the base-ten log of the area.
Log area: 1.50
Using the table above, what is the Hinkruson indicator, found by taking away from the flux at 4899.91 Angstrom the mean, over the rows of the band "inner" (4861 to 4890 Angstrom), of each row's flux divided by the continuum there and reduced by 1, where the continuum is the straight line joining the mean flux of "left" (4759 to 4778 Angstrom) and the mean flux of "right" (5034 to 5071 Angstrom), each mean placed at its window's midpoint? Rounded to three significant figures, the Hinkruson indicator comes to 7.58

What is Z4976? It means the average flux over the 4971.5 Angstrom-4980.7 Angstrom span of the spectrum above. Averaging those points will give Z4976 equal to 8.2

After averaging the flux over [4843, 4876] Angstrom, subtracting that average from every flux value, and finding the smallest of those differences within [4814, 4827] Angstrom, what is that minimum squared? 0.000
